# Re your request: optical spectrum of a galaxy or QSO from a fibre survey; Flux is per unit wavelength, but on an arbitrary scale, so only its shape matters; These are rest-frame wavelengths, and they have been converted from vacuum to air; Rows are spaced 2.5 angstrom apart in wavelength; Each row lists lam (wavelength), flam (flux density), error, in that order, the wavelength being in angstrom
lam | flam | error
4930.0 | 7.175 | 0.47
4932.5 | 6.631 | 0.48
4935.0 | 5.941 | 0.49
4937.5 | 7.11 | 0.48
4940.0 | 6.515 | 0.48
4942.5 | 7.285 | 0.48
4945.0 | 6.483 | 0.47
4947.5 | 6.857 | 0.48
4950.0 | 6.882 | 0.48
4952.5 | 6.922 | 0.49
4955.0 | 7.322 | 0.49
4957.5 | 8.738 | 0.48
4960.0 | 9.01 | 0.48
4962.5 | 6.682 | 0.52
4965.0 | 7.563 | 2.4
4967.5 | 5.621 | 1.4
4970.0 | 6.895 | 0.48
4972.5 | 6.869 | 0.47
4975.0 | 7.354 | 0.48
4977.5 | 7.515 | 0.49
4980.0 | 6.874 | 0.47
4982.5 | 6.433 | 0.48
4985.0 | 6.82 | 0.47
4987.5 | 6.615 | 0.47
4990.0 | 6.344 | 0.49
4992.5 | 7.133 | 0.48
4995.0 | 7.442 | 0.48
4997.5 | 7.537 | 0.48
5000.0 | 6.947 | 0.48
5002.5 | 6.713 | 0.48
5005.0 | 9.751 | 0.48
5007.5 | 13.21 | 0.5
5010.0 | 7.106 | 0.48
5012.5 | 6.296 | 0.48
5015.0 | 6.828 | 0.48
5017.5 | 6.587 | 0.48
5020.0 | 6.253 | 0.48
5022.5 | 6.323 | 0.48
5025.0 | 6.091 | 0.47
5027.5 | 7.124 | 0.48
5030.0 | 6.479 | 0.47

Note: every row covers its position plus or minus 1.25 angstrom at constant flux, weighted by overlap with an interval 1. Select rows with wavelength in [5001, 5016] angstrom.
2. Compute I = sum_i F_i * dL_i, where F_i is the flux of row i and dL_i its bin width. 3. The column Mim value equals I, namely 125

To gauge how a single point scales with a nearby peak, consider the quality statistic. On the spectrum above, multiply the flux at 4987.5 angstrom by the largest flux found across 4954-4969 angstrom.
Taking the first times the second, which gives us 60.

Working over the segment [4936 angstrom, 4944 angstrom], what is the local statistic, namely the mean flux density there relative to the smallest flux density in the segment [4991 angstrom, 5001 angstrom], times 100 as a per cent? 100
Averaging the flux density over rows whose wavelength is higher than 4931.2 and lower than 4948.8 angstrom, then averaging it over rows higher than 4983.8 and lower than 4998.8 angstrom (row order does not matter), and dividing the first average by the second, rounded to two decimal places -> 0.96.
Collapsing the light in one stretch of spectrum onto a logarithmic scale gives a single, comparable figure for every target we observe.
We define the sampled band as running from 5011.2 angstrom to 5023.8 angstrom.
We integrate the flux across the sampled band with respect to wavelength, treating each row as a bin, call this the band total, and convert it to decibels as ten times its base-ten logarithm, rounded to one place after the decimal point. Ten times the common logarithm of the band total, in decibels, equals 19.1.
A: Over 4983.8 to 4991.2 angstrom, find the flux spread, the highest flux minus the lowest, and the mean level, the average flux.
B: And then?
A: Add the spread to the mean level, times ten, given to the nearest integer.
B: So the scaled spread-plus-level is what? 71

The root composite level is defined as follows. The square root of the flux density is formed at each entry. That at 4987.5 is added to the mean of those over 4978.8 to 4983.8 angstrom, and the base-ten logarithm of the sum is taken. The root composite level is 0.712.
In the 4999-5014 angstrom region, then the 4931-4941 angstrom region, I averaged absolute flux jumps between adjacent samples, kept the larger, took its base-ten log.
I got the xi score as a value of 0.44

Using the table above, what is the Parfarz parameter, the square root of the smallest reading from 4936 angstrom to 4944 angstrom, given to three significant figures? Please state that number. 2.55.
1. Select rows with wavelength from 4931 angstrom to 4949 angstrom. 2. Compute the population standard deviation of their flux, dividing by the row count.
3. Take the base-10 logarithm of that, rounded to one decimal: -0.4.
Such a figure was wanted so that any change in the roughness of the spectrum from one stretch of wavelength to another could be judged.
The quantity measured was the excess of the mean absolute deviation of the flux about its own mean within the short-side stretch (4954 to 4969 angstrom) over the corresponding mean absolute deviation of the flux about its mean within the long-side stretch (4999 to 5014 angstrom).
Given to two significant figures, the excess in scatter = -1.1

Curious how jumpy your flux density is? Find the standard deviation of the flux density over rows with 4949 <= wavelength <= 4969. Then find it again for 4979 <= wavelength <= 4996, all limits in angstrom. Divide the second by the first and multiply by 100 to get 35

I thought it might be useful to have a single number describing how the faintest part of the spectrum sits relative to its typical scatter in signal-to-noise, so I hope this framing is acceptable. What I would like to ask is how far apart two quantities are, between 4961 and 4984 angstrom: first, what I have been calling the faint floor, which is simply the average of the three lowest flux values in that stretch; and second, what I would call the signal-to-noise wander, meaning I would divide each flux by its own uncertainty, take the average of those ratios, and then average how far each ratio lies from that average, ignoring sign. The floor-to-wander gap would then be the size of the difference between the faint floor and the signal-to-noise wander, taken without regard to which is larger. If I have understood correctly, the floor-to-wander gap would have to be 2.5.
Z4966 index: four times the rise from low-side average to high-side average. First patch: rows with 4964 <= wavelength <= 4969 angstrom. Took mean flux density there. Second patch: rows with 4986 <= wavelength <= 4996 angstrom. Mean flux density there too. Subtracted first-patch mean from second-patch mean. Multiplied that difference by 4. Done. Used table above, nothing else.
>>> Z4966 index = 1.2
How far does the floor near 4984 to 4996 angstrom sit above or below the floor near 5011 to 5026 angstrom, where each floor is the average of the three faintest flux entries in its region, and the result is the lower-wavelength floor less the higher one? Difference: 0.38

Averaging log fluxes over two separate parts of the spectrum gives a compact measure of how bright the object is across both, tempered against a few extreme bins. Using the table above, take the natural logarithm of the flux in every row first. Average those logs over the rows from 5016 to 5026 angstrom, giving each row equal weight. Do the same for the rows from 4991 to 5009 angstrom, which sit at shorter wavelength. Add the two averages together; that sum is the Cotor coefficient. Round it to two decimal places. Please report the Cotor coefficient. 3.94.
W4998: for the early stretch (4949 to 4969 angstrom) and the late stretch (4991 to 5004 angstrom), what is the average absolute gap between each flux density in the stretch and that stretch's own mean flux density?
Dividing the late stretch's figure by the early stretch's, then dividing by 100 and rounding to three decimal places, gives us 0.003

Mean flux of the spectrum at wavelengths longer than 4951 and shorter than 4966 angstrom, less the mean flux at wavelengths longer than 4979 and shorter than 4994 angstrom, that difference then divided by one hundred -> 0.010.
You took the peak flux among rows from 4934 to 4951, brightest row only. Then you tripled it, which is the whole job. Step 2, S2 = 22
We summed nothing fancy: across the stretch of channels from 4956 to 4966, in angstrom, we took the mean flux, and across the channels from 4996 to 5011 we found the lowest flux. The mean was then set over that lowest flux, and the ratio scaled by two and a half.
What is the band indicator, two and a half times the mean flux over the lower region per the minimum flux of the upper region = 2.98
